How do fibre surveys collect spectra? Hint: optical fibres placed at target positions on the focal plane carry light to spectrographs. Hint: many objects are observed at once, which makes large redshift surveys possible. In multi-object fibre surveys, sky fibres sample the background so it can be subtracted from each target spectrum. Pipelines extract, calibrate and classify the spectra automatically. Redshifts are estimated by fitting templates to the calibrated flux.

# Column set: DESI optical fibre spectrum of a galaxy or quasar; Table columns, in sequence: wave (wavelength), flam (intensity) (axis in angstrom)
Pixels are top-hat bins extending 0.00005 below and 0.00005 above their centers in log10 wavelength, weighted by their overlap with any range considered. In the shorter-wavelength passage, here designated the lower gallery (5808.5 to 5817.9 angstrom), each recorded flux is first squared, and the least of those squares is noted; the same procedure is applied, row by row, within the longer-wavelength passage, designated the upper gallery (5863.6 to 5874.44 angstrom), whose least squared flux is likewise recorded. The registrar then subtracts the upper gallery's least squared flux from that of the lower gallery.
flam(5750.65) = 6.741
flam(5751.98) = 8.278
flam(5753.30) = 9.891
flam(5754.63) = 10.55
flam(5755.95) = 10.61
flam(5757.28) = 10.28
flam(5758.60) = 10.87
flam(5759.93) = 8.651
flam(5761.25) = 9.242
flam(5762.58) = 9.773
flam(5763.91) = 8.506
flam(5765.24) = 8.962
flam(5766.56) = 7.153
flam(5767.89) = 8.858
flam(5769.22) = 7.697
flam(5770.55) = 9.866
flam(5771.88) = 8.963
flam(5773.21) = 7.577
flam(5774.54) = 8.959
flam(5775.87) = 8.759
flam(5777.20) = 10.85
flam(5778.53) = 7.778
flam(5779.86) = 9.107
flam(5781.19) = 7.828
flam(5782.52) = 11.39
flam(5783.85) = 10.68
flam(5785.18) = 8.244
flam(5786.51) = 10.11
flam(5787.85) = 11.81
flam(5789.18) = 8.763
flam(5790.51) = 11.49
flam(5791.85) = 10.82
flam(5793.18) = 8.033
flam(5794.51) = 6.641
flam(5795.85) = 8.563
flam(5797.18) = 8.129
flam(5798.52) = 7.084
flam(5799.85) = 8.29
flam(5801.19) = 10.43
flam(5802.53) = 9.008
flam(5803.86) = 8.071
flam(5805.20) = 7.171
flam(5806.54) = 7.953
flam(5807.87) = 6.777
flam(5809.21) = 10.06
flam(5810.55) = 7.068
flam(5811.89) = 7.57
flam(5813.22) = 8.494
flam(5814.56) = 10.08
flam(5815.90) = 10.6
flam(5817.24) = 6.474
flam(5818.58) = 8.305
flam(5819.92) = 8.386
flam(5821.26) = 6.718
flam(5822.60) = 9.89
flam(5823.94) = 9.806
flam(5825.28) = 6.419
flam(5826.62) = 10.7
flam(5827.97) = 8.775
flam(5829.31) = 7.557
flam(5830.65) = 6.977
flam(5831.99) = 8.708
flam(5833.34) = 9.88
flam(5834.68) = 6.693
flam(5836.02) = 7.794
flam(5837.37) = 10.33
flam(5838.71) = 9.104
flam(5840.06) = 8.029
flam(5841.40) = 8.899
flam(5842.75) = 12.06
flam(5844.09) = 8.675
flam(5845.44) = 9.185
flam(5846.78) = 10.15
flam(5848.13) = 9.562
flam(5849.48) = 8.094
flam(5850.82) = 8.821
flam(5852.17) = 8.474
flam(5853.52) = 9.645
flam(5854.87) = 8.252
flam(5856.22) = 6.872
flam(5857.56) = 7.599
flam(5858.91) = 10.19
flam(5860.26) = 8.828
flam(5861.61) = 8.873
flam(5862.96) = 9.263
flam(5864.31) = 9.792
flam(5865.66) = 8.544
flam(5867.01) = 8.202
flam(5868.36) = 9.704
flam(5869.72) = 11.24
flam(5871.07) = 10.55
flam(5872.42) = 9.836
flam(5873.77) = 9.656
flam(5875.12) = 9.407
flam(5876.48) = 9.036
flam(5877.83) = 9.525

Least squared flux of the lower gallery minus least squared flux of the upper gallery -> -25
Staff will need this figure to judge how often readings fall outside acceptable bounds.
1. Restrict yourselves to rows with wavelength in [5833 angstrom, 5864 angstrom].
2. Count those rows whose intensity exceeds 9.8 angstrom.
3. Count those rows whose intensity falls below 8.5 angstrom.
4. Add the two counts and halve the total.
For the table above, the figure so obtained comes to 6.5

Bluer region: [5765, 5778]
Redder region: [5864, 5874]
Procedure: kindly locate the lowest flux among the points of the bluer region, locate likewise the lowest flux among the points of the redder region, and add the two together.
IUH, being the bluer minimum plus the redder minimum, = 15.4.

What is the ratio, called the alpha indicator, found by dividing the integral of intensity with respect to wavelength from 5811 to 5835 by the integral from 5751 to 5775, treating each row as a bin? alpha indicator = 0.93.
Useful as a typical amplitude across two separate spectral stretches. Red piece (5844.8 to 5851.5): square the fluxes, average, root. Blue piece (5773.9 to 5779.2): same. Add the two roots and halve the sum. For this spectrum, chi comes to 9.2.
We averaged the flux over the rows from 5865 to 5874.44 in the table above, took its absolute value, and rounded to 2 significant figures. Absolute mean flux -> 9.7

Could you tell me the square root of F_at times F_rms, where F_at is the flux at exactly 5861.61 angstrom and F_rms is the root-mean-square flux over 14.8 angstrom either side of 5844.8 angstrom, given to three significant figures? 8.89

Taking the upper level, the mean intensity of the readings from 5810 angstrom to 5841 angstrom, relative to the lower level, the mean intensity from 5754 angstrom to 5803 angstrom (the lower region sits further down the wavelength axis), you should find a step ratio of 0.92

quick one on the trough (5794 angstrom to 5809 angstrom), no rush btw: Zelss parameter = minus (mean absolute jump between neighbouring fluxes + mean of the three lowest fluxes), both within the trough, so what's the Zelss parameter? -8.03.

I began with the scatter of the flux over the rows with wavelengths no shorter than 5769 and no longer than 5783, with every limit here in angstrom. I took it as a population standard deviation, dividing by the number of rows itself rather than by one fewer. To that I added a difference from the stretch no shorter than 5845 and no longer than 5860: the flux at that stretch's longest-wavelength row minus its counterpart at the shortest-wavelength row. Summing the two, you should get 2.23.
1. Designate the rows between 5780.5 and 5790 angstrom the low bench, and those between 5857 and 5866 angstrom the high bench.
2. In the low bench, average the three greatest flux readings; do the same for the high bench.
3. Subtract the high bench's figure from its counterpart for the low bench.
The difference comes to 1.5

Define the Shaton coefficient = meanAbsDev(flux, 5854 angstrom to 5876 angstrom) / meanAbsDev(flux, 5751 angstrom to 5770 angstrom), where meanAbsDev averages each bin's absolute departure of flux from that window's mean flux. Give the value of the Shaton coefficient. 0.9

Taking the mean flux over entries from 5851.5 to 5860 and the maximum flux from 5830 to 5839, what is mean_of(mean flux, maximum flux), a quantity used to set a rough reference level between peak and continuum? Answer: 9.4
